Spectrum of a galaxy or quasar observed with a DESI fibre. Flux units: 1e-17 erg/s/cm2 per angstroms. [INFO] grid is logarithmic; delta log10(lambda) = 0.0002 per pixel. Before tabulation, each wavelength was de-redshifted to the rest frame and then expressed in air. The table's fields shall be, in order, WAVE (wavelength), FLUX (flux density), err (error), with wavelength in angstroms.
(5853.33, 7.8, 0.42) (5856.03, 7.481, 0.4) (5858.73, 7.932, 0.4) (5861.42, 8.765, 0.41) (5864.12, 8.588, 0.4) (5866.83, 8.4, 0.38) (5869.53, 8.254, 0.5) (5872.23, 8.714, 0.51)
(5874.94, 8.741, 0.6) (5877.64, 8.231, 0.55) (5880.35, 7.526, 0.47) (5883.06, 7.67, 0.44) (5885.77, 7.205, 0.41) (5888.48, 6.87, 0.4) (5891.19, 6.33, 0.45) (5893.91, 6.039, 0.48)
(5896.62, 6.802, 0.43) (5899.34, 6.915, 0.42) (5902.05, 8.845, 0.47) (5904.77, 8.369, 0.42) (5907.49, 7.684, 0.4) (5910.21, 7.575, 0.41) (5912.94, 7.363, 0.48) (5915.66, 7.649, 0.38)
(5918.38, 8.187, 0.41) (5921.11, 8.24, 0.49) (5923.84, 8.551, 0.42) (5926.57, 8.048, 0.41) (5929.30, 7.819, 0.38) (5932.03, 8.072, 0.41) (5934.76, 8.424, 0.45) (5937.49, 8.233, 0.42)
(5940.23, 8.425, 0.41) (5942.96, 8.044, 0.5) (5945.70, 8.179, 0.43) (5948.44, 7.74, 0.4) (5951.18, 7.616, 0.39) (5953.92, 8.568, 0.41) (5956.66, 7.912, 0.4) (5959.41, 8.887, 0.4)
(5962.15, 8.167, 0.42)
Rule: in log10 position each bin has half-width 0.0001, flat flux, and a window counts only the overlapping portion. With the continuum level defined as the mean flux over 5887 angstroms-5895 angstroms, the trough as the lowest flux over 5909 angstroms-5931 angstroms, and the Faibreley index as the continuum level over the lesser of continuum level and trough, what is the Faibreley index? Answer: 1.000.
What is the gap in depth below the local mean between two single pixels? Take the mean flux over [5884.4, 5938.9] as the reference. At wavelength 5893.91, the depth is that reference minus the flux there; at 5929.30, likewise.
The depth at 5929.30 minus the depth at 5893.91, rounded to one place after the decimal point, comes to -1.8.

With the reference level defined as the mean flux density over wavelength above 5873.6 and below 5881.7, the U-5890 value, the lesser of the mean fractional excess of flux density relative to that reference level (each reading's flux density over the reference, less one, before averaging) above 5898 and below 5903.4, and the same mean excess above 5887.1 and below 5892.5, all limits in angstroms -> -0.19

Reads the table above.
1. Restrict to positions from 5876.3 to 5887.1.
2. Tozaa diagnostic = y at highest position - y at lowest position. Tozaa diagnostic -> -1.0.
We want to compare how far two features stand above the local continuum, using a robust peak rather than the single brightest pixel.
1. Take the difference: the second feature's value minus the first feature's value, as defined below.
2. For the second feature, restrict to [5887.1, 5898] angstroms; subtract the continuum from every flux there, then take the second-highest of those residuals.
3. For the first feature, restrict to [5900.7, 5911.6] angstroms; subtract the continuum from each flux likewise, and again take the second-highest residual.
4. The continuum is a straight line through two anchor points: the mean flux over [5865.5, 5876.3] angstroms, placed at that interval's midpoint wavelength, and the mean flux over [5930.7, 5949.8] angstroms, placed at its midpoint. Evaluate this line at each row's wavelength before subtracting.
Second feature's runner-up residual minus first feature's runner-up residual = -1.6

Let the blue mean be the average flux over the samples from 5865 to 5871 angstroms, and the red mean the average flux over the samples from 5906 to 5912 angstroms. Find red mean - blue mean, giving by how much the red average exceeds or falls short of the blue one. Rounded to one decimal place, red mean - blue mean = -0.7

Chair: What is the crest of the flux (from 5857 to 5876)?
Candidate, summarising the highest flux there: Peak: 8.765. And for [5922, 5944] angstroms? 8.551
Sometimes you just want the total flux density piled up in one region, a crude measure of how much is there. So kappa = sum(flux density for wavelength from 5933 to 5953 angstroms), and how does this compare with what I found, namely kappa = 56.7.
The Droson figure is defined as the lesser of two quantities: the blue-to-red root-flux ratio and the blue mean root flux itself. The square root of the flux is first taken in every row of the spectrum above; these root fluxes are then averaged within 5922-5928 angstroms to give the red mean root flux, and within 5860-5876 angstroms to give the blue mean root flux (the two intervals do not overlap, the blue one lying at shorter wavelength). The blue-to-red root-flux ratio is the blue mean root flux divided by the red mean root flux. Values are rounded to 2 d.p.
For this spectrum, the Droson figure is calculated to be 1.02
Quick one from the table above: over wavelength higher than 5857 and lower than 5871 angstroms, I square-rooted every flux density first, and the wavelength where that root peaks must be 5861.42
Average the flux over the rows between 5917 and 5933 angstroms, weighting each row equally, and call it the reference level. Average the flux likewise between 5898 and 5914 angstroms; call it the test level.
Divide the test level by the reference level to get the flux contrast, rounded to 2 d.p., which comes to 0.96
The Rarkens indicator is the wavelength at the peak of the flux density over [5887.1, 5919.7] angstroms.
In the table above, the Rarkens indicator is 5902.05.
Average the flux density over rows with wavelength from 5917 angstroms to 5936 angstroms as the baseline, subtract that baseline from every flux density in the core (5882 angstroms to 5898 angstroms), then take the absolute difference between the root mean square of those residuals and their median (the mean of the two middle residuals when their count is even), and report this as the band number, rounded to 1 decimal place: 2.8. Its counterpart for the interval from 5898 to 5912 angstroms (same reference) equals 1.2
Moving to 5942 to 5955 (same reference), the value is 0.5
